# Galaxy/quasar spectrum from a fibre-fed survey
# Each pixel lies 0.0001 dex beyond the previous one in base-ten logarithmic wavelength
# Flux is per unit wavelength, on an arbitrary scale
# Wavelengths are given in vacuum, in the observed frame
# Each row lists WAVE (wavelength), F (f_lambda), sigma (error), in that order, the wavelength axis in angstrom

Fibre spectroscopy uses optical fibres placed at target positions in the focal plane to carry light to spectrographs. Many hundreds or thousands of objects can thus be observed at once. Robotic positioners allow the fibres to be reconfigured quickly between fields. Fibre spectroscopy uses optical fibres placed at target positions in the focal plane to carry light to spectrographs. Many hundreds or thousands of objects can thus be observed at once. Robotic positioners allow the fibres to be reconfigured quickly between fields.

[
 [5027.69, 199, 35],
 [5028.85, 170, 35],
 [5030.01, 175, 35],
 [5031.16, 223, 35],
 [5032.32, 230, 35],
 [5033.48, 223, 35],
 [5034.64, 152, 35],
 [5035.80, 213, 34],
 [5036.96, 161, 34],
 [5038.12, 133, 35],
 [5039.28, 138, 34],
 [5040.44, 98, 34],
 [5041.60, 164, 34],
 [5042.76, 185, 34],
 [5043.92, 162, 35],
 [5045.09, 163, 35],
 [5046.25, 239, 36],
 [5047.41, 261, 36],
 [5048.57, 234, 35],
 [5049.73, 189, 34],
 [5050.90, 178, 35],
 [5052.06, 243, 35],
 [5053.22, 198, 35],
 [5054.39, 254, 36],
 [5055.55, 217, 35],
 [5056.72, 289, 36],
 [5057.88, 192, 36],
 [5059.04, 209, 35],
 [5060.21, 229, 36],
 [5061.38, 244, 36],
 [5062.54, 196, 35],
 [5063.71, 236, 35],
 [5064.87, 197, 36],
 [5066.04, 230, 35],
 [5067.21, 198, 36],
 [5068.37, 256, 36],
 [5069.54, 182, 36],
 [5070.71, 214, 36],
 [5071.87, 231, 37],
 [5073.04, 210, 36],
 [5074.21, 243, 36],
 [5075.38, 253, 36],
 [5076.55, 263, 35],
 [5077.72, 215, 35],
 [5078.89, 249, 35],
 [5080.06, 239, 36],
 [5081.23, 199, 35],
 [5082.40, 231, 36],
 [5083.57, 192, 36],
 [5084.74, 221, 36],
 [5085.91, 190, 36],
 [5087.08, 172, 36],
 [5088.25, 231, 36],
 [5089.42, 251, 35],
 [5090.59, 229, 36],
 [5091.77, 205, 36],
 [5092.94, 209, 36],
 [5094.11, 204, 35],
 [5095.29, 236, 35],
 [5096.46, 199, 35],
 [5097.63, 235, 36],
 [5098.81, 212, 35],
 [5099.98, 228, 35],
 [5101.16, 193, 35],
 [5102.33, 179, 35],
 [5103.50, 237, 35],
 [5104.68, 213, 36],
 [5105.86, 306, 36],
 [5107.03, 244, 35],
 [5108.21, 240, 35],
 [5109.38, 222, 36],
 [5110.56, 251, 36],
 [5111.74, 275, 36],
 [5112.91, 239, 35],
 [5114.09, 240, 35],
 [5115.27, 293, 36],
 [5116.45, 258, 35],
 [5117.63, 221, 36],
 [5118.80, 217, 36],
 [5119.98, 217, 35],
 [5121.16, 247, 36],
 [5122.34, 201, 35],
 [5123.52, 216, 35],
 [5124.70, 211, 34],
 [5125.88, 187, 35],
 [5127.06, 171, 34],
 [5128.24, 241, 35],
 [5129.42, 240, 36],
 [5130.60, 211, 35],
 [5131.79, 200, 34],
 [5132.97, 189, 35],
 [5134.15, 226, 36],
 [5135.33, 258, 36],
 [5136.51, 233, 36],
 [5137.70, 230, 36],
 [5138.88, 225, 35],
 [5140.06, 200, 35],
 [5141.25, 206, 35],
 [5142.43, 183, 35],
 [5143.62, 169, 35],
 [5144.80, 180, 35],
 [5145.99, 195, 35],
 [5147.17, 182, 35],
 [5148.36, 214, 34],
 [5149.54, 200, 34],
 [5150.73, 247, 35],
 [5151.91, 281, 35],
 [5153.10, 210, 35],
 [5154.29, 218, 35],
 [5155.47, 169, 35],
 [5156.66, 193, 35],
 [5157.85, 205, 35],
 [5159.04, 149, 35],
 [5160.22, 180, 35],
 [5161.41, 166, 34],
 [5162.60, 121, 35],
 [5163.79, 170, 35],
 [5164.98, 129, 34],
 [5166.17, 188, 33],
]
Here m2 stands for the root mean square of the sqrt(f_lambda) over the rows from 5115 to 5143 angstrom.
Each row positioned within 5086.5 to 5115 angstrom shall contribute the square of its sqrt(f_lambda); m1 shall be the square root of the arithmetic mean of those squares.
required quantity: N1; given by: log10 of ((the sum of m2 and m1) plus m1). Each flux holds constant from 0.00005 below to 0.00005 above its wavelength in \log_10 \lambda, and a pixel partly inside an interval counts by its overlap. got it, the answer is 1.65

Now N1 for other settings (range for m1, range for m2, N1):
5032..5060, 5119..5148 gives 1.63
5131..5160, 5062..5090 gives 1.64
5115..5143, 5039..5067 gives 1.64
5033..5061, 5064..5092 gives 1.63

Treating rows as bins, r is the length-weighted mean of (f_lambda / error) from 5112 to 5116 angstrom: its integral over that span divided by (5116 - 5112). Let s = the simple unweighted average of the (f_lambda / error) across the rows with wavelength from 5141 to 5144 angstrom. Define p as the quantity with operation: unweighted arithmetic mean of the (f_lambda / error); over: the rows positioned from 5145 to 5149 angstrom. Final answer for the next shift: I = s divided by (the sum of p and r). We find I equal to 0.41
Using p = 5.7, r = 7.31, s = 5.3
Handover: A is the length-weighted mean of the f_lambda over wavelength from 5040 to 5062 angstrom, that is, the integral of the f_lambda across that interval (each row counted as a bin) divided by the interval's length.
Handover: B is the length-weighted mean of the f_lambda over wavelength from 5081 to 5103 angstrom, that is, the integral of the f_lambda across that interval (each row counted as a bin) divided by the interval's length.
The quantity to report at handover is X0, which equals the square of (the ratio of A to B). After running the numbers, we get 0.97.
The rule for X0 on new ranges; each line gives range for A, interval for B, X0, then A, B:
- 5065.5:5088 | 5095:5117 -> 0.87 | 221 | 237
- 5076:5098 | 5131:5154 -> 1.07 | 219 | 212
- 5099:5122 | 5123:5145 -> 1.28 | 237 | 210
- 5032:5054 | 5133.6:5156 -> 0.78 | 188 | 212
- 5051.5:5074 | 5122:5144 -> 1.12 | 223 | 211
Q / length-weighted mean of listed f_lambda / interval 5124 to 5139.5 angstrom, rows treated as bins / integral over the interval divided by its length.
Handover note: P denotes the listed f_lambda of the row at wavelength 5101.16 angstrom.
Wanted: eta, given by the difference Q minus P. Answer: 24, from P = 193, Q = 217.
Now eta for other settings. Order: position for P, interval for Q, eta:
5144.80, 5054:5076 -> 45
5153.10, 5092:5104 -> 3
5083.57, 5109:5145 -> 30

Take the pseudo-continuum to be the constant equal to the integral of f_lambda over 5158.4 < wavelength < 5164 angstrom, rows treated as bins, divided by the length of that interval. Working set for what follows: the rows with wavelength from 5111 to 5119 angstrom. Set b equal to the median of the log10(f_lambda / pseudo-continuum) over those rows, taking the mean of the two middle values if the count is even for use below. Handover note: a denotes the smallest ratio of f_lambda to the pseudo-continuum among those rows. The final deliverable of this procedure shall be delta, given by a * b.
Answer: 0.256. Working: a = 1.38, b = 0.185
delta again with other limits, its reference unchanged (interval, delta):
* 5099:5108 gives 0.186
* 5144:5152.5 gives 0.122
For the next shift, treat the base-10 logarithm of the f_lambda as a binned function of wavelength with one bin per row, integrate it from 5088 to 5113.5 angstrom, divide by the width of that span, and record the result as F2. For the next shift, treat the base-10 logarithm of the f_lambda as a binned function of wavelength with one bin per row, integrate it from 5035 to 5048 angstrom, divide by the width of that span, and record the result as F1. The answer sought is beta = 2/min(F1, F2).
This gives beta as 0.899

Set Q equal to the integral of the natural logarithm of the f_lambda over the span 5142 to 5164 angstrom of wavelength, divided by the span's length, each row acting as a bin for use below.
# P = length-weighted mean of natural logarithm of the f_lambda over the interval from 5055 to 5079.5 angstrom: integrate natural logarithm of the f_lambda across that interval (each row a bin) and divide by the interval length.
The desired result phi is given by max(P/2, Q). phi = 5.24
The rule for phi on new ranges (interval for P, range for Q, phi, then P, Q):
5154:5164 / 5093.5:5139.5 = 5.42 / 5.14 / 5.42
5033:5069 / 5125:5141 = 5.37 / 5.29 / 5.37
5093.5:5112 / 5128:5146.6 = 5.34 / 5.42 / 5.34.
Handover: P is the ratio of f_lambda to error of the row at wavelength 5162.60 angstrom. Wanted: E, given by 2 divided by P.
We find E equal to 0.58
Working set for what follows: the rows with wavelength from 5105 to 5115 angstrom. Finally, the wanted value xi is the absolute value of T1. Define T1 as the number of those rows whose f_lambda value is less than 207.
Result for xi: 0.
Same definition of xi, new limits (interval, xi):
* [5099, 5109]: 2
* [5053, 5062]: 2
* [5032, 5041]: 5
